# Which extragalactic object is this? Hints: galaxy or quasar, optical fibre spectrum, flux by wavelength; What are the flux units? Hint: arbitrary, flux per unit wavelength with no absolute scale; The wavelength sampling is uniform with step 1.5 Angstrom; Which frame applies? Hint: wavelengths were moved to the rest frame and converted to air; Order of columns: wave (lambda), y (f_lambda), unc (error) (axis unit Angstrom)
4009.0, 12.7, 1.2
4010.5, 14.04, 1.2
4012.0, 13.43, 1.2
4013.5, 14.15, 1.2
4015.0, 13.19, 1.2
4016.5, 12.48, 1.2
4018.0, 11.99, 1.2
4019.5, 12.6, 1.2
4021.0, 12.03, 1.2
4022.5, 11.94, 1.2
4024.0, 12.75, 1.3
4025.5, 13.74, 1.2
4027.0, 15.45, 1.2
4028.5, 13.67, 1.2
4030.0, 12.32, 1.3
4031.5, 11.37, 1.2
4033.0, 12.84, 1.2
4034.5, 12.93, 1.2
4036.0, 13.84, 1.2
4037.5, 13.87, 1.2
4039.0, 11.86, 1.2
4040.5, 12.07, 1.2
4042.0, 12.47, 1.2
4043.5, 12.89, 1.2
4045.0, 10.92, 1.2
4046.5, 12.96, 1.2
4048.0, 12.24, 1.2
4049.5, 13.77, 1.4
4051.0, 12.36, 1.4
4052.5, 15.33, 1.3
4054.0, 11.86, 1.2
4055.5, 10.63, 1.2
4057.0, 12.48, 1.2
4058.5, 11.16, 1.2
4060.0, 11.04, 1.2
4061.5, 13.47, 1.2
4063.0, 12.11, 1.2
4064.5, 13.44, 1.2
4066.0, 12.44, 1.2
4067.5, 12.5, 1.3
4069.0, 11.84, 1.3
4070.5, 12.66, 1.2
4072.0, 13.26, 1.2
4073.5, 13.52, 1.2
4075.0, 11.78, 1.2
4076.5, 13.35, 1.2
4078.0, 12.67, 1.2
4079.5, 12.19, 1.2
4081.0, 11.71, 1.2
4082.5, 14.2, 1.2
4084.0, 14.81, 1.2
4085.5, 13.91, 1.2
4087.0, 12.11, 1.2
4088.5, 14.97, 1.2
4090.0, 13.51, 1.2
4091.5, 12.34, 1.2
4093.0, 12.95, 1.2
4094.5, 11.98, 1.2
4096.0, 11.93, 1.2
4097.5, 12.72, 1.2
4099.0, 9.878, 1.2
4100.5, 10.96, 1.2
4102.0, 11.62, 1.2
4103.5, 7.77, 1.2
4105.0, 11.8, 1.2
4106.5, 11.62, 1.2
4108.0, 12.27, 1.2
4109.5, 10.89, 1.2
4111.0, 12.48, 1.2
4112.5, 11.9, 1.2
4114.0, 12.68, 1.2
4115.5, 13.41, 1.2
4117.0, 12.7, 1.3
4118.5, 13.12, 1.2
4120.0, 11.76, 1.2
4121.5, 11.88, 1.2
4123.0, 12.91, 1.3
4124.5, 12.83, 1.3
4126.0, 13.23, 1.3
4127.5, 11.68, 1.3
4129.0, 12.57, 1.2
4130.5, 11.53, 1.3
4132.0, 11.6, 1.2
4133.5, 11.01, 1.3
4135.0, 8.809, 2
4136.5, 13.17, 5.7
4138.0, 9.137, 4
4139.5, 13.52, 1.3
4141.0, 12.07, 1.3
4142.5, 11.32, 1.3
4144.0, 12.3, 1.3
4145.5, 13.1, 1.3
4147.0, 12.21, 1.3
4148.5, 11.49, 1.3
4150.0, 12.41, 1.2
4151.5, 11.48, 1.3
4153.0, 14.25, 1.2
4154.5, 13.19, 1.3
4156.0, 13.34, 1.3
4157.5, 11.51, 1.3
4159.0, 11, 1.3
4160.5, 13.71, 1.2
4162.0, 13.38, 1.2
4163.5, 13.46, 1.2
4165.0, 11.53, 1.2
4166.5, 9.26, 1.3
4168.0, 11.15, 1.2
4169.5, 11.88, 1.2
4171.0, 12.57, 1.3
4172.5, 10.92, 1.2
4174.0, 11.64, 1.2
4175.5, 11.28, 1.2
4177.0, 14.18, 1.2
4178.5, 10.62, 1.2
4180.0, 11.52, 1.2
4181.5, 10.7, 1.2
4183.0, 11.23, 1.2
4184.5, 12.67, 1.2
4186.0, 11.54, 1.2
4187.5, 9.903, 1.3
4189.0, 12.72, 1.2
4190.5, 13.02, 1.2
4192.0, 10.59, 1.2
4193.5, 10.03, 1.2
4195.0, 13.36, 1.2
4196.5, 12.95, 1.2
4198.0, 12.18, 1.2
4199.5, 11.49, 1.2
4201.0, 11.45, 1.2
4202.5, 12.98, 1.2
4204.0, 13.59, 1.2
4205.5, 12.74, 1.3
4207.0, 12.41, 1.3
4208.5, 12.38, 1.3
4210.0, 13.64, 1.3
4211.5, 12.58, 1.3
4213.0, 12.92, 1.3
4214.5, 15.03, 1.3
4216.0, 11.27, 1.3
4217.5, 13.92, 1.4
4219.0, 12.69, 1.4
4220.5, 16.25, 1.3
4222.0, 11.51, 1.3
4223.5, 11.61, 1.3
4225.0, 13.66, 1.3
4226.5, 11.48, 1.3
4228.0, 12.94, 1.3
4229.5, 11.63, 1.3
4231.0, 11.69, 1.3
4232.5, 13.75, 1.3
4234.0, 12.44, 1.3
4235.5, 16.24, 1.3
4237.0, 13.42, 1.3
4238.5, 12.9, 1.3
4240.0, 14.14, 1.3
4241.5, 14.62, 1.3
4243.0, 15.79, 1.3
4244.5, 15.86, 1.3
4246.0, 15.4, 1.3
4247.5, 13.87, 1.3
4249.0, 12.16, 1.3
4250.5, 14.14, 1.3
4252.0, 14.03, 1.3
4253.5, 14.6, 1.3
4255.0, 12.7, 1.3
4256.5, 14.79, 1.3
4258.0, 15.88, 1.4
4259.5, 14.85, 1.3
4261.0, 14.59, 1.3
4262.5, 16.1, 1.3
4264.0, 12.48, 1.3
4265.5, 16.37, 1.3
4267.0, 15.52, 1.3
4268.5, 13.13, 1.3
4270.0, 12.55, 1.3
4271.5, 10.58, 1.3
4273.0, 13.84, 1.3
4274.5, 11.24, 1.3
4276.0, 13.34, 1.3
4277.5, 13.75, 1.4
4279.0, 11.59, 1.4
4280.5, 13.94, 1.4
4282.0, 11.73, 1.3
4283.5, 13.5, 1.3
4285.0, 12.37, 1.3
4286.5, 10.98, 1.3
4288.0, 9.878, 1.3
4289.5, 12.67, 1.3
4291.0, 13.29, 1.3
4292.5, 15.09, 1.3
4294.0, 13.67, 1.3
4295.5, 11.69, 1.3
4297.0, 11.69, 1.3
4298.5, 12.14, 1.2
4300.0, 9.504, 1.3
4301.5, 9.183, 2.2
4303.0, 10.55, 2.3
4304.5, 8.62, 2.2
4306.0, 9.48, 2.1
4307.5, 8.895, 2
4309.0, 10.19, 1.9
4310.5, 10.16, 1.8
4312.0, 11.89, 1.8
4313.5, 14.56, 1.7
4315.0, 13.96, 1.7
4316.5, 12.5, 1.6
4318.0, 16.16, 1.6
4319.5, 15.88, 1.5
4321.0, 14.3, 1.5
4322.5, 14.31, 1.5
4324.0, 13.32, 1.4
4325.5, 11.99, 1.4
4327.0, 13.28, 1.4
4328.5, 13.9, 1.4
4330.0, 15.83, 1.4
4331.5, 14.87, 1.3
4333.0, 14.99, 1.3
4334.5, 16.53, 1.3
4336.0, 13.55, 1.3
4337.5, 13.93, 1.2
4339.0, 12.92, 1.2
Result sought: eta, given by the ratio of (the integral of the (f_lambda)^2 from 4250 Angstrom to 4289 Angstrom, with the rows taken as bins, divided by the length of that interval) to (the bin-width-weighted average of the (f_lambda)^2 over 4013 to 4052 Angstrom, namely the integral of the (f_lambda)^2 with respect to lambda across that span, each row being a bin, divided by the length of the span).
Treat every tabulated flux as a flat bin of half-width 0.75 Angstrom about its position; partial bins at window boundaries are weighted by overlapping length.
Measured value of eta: 1.11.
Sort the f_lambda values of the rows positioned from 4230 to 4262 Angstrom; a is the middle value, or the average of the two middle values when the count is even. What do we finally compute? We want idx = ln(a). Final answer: 2.65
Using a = 14.1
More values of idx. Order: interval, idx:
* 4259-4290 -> 2.57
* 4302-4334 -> 2.59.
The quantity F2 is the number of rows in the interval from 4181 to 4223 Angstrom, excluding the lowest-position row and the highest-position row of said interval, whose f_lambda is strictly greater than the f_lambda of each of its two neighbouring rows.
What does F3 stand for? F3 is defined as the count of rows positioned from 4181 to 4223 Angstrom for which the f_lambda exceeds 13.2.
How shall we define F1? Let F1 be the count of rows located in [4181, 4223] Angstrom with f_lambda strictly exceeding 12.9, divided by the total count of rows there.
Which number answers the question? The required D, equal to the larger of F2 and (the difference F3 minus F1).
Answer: 8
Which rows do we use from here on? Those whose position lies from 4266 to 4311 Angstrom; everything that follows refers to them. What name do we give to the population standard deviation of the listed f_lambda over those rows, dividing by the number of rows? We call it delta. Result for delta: 1.8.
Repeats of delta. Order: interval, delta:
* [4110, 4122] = 0.6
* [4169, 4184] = 1.0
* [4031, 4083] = 1.0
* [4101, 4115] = 1.4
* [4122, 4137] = 1.3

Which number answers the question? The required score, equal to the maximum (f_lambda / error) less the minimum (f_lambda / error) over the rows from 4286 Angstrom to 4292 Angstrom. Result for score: 2.6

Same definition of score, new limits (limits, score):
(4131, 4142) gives 8.1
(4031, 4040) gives 2.1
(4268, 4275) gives 2.5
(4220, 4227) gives 3.7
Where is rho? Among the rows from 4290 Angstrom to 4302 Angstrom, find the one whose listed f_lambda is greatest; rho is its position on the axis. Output 4292.5 Angstrom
